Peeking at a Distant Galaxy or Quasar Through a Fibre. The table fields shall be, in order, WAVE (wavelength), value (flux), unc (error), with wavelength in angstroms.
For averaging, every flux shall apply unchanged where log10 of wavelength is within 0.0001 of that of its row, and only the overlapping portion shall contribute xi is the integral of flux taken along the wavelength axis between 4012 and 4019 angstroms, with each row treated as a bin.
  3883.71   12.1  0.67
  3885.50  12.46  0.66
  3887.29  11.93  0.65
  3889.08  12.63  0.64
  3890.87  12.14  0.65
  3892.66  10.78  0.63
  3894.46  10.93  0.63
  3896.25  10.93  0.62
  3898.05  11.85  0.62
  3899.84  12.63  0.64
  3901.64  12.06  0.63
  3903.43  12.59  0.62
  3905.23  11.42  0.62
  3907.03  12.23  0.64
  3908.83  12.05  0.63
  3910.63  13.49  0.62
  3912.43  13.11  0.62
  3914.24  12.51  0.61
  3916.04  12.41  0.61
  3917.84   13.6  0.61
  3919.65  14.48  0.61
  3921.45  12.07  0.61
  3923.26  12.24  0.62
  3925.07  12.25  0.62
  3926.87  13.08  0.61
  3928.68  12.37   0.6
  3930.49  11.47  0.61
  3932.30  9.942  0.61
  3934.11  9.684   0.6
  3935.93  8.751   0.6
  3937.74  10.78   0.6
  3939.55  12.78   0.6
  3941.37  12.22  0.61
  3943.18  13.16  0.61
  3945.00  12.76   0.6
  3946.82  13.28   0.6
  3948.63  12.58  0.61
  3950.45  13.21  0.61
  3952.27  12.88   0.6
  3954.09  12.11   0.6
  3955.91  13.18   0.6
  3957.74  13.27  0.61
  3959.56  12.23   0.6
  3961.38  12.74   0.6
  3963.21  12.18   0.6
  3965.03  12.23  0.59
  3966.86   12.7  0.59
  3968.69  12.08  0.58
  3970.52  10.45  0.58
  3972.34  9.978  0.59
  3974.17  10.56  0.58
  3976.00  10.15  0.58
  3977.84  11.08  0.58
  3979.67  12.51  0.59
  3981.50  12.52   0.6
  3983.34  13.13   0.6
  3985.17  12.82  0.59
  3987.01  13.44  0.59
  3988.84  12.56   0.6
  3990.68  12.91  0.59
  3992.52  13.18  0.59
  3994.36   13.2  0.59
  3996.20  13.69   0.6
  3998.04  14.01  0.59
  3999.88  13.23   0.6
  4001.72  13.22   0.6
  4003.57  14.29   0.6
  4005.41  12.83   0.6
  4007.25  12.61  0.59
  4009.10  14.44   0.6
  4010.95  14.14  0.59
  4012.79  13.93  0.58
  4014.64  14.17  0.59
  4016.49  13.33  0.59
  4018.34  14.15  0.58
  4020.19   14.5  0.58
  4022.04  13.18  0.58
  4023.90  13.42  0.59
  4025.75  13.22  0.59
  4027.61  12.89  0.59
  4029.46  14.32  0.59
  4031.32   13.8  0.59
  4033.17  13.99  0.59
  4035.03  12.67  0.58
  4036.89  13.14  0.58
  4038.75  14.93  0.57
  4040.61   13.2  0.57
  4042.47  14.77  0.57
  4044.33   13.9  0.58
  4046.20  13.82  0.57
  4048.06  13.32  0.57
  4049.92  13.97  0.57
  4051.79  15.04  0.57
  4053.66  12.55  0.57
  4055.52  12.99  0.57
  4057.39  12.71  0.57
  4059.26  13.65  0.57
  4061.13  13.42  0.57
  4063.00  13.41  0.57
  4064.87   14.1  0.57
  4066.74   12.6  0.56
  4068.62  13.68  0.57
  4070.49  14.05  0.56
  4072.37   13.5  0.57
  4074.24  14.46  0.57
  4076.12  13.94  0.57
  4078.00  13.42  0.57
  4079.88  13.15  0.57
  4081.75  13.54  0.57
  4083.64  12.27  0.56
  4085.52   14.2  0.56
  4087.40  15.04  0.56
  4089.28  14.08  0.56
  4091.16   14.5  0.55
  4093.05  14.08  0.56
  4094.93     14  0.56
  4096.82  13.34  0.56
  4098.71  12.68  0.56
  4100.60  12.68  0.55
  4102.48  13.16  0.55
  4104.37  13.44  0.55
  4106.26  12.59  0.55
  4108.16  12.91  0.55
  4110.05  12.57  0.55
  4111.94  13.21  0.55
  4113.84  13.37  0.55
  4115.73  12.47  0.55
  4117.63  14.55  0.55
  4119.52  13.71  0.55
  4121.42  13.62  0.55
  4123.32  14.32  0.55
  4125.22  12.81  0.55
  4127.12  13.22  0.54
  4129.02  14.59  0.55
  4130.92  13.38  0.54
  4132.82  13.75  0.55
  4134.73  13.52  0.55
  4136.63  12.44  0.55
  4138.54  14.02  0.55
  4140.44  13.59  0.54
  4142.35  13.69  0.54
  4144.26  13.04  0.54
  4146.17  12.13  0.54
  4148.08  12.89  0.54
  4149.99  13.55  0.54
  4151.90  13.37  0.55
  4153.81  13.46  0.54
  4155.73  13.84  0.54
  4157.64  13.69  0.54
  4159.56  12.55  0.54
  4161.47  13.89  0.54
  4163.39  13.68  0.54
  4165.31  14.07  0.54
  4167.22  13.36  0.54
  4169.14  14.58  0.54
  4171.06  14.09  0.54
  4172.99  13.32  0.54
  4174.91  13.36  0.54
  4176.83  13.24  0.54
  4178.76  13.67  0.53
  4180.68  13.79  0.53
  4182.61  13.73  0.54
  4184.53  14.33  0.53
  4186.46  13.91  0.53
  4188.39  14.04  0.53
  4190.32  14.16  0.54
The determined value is 97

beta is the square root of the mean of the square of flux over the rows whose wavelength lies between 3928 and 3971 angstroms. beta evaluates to 12.1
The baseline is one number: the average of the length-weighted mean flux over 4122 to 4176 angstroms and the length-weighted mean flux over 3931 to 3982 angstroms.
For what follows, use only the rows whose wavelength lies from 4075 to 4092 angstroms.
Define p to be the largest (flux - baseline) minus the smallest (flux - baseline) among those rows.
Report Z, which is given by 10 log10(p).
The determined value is 4.4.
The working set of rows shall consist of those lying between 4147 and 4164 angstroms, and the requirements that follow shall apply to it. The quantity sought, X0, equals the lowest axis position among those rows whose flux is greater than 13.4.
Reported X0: 4149.99 angstroms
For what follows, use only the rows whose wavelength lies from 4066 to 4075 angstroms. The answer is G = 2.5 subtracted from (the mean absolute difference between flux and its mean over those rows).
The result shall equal -2.01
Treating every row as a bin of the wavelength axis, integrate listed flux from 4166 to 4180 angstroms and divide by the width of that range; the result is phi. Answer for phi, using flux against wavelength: 13.7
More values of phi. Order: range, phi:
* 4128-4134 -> 13.9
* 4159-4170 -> 13.7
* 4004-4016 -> 13.7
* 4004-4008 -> 12.9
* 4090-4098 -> 13.9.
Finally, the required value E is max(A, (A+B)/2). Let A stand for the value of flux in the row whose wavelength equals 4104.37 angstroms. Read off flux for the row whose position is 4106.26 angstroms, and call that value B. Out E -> 13.4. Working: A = 13.44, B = 12.59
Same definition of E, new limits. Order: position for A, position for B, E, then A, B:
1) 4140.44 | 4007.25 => 13.6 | 13.59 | 12.61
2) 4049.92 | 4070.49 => 14.0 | 13.97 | 14.05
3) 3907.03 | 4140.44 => 12.9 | 12.23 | 13.59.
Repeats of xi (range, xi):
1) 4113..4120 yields 95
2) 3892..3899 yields 78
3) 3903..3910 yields 85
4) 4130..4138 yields 106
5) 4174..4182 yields 108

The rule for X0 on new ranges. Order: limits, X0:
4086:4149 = 4087.40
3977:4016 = 3987.01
